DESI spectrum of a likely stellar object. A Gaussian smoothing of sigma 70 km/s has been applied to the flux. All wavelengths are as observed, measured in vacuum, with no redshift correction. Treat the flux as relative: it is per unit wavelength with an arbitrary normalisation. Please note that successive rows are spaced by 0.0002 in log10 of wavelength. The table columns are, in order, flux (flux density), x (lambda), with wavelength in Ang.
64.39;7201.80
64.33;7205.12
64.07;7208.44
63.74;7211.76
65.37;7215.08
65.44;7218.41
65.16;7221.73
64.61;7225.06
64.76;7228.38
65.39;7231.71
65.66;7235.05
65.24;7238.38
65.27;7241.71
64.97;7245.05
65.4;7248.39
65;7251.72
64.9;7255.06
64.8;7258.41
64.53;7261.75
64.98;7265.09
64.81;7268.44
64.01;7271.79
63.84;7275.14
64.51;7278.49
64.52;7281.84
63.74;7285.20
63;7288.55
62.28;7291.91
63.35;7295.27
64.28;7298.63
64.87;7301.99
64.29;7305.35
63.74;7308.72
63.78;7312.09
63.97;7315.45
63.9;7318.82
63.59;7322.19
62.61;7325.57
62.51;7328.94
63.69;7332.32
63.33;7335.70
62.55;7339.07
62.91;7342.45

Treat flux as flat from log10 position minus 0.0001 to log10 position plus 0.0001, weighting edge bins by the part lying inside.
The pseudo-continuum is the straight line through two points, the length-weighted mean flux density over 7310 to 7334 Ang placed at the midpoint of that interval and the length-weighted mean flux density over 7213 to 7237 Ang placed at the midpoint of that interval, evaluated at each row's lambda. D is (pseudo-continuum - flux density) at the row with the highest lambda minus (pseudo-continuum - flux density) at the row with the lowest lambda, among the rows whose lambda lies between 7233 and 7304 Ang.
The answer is -0.4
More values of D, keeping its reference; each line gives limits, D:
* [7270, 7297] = 0.2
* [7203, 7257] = -1.5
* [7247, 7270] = 0.2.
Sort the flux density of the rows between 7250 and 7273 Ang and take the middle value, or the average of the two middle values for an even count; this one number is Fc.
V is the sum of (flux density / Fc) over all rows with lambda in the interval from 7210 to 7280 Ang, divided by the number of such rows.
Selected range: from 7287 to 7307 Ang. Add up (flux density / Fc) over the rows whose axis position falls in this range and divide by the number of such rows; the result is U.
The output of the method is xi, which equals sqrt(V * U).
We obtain 0.992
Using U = 0.98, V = 1.00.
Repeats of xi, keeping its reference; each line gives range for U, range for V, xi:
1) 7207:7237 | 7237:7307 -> 0.998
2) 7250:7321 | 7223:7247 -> 0.997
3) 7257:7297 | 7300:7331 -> 0.985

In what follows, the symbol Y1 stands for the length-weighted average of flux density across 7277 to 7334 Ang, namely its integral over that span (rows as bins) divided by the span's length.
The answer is 63.7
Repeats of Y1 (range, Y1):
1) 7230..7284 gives 64.8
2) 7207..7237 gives 64.9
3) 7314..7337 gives 63.3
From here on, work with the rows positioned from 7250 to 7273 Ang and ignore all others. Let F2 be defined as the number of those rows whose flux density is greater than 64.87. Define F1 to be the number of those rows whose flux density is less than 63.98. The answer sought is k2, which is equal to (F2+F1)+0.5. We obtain 3.5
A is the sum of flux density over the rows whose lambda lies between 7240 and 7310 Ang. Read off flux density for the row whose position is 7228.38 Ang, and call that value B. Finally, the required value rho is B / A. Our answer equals 0.048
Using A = 1351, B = 64.76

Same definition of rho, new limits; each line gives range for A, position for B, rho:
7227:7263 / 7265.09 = 0.091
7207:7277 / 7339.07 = 0.046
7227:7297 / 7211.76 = 0.047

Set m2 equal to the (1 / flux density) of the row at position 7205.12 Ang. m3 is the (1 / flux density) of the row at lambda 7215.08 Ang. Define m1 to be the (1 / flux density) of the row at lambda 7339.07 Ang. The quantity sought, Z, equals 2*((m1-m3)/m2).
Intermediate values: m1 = 0.0160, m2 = 0.0155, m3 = 0.0153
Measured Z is 0.09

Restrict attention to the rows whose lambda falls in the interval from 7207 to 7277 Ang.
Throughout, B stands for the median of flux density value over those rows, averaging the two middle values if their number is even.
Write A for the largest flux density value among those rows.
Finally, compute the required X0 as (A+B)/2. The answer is 65.3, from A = 65.66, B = 65.0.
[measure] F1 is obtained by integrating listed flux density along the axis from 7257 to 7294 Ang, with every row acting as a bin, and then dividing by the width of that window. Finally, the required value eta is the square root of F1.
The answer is 8.01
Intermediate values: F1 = 64.1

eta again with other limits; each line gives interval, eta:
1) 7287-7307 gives 7.98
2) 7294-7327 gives 7.99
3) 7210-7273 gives 8.06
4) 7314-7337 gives 7.96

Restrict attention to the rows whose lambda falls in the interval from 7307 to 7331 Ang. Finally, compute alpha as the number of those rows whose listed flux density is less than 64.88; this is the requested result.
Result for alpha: 7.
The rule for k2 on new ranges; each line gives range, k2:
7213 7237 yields 5.5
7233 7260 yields 7.5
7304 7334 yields 8.5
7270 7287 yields 2.5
